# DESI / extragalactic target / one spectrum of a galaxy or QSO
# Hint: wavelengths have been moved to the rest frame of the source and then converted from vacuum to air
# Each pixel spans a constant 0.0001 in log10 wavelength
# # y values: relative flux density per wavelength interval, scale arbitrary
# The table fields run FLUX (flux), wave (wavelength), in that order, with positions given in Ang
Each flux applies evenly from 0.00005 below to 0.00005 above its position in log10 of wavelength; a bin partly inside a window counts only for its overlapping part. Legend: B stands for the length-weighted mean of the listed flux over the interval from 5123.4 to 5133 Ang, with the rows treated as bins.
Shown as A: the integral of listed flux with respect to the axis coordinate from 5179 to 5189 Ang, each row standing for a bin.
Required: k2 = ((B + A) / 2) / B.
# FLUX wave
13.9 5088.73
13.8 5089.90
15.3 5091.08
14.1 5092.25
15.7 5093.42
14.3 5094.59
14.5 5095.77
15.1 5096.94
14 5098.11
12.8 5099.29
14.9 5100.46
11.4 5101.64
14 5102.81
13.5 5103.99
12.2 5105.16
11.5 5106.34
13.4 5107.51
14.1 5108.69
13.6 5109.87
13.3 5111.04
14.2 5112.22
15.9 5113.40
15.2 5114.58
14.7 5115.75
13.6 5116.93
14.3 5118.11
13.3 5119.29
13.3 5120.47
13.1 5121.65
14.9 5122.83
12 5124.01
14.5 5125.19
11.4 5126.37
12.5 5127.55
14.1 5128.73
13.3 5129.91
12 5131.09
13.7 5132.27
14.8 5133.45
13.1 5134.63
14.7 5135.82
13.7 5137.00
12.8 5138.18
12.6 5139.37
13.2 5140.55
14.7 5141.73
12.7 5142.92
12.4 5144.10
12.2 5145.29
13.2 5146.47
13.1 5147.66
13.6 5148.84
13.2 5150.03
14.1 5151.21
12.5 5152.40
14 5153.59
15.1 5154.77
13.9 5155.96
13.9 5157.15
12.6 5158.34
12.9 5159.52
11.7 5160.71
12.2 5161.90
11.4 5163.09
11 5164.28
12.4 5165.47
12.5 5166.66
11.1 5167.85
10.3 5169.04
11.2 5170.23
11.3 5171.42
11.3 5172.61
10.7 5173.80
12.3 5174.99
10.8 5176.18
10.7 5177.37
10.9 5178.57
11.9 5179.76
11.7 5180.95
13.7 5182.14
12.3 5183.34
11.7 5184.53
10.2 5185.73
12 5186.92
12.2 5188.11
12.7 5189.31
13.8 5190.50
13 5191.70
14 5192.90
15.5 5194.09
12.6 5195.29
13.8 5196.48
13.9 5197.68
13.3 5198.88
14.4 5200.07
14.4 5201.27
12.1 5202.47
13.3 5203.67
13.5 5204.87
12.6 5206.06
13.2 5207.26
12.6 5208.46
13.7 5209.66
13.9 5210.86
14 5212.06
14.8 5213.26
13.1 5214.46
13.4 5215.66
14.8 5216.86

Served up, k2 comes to 5.11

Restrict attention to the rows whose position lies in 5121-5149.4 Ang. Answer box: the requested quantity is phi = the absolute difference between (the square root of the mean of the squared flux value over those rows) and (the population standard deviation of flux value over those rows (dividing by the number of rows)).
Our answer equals 12.3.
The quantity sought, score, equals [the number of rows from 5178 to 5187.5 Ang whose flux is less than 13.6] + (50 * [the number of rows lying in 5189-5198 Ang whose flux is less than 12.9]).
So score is 107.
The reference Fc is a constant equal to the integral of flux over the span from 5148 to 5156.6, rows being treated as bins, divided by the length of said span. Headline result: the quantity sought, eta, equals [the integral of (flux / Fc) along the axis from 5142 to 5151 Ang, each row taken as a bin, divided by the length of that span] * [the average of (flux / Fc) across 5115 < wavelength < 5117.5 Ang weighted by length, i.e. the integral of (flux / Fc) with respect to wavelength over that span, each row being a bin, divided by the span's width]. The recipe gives 0.98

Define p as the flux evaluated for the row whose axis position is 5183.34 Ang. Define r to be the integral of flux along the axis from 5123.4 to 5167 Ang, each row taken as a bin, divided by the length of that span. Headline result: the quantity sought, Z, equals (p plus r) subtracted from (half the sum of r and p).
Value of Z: -12.7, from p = 12.3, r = 13.1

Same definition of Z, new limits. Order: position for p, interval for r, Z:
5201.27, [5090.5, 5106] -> -14.2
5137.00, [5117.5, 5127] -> -13.5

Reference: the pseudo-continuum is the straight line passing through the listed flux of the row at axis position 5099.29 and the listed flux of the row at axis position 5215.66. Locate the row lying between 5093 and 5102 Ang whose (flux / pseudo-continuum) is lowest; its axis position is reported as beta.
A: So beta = 5101.64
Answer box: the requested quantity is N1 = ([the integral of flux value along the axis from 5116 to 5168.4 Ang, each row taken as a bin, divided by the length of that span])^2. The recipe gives 172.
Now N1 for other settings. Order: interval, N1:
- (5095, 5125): 188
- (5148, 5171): 159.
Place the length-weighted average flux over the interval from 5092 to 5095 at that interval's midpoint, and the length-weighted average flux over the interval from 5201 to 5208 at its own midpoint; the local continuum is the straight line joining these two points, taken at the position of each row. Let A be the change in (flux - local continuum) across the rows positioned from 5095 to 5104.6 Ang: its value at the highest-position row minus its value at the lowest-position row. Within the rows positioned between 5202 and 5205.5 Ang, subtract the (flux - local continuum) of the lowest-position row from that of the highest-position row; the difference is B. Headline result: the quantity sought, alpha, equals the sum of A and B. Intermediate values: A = -0.87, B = 1.4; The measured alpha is 0.563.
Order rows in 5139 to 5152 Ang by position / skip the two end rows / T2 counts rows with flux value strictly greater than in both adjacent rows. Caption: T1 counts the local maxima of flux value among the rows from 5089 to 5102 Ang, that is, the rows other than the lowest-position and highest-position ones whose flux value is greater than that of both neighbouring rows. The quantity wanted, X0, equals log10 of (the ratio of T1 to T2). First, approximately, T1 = 4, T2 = 3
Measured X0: 0.12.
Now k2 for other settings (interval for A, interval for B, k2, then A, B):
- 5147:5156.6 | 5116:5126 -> 5.33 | 131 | 13.6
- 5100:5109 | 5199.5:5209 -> 4.93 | 118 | 13.3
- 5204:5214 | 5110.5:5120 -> 5.23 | 135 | 14.3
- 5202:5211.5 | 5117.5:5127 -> 5.18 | 125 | 13.3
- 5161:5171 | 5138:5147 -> 4.93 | 115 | 13.0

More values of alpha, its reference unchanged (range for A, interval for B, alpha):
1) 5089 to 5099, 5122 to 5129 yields -0.384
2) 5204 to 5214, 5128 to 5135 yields 0.519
